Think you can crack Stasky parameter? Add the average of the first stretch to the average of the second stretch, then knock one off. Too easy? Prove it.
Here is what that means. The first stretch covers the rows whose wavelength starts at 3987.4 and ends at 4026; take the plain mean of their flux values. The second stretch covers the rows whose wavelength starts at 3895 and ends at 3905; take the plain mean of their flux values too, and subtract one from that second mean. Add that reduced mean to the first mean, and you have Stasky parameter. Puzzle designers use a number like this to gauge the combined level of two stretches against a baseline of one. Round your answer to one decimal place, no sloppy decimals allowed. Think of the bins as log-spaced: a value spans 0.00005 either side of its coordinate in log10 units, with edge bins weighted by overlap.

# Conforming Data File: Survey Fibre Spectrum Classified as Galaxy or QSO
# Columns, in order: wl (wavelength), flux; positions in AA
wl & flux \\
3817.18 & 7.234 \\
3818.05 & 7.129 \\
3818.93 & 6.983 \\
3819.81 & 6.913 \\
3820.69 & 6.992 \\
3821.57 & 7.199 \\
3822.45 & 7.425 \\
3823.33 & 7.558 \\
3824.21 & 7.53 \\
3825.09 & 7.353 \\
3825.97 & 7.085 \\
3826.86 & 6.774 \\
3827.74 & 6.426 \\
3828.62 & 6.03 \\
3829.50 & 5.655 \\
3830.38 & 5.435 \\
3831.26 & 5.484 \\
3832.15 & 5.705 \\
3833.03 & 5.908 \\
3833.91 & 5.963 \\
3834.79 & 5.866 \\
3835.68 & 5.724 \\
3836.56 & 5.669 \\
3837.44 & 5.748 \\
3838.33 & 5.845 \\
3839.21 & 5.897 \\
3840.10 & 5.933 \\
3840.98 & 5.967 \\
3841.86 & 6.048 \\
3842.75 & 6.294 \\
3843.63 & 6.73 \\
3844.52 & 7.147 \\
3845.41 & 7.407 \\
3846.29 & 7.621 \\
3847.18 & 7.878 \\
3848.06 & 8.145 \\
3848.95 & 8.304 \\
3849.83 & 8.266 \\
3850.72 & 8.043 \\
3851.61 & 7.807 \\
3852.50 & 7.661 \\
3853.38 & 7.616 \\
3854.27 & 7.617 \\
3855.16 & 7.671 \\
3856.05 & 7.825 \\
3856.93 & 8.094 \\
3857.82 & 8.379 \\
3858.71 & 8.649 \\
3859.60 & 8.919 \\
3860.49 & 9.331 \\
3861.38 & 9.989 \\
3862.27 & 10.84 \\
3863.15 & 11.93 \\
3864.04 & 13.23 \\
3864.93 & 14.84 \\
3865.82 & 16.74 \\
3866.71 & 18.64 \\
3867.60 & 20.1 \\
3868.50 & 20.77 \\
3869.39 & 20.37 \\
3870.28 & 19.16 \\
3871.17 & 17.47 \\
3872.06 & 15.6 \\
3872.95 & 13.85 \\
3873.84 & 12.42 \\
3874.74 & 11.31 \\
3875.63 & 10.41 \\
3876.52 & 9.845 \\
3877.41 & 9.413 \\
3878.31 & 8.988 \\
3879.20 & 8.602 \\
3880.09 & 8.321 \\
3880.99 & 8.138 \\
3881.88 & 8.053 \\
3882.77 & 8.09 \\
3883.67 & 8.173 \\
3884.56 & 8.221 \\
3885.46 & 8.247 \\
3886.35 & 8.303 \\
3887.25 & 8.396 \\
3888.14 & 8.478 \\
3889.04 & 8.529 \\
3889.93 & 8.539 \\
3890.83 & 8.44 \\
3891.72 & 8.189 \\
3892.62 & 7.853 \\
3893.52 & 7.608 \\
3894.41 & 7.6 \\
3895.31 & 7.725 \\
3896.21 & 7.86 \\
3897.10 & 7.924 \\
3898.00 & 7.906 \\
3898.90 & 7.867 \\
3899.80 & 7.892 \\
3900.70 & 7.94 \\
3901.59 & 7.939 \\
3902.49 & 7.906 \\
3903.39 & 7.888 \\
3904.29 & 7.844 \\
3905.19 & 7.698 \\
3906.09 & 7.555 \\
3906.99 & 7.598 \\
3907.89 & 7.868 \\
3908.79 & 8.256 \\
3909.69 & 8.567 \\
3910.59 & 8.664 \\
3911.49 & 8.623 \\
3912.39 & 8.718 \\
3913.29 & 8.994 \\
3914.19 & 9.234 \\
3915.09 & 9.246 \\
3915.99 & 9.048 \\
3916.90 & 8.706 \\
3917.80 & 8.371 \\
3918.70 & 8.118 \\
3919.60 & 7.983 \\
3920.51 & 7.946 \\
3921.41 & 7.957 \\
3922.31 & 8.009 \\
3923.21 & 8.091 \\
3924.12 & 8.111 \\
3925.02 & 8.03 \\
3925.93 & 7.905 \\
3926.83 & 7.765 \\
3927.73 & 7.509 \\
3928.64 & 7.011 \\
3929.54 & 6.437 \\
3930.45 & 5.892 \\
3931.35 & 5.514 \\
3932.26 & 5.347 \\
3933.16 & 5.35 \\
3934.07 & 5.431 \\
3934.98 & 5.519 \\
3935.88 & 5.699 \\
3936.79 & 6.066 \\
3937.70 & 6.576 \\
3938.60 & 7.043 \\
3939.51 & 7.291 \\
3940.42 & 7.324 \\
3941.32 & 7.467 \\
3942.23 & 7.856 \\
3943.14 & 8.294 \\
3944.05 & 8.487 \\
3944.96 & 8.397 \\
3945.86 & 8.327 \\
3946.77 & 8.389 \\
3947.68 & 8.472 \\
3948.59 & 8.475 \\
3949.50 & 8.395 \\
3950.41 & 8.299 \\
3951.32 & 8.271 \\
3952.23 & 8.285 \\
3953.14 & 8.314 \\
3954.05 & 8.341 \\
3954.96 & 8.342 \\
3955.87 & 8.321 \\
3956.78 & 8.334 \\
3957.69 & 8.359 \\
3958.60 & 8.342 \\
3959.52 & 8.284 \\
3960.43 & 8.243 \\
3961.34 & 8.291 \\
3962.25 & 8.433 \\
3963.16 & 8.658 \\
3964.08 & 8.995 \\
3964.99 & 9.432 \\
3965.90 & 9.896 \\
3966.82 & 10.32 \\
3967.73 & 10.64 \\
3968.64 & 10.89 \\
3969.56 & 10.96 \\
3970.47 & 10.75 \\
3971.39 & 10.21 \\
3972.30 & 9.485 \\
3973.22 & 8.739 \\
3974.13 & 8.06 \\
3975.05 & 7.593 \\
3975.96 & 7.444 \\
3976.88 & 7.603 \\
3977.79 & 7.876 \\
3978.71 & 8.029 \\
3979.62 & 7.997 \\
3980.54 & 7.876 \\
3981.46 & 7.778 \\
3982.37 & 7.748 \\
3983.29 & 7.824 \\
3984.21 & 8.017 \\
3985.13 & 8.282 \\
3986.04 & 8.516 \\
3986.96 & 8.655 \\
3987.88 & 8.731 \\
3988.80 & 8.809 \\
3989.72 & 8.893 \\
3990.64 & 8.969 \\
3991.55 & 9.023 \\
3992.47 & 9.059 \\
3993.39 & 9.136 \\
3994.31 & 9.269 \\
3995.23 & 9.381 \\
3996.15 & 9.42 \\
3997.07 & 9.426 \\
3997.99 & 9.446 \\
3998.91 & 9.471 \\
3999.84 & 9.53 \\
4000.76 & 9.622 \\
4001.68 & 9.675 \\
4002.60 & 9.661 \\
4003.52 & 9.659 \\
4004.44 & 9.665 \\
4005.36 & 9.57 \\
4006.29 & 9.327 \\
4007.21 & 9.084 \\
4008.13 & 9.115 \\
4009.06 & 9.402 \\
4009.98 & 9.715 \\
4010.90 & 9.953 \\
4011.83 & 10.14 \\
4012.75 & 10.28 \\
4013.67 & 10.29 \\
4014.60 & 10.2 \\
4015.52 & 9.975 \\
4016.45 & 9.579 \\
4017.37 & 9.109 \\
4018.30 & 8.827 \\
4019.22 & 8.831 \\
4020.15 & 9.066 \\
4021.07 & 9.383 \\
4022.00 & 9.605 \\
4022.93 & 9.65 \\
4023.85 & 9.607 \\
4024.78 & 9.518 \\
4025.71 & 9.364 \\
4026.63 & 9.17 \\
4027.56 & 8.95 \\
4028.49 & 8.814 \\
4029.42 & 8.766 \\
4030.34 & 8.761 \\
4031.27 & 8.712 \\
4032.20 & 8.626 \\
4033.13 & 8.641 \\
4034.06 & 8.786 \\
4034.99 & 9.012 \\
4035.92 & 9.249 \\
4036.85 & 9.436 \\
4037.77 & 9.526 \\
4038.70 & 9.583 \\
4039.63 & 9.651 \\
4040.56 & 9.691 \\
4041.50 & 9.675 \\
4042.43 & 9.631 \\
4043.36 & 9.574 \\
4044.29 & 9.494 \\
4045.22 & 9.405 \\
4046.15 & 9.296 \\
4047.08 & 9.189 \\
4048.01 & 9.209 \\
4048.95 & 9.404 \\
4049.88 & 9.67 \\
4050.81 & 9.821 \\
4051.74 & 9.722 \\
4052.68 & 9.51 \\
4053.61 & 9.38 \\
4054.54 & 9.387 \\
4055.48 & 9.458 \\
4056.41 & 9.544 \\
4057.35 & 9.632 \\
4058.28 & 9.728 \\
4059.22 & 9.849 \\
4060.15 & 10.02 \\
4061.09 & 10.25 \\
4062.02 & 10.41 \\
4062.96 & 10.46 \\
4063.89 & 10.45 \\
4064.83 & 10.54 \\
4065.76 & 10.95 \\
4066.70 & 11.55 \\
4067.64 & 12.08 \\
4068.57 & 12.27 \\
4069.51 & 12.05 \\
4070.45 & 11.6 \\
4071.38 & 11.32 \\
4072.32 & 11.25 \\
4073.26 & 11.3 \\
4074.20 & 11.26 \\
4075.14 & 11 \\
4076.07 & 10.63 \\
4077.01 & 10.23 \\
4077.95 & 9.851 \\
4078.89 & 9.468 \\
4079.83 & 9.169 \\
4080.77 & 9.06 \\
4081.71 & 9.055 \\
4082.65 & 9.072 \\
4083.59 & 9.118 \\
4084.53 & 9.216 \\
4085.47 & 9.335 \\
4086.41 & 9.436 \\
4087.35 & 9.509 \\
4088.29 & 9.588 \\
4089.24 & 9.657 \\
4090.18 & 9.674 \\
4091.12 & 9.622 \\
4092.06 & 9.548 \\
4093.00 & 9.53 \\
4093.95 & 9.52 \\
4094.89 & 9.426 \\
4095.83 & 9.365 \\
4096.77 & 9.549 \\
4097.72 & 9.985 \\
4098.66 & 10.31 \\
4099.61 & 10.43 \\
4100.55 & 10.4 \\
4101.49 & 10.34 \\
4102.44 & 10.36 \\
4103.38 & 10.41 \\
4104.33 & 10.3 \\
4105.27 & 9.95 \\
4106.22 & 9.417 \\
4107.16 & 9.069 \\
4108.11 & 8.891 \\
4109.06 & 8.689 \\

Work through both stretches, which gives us 16.3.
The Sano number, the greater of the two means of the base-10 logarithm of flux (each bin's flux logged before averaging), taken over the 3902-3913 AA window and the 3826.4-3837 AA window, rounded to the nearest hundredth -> 0.91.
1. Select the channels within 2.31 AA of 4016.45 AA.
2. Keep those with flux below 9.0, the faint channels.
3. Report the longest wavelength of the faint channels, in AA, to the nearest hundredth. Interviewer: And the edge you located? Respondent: 4018.30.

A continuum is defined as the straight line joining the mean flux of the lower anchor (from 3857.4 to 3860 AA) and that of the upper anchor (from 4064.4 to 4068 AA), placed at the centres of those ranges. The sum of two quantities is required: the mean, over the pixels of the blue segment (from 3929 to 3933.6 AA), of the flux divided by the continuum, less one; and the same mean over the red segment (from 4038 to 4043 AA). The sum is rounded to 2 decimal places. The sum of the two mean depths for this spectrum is -0.52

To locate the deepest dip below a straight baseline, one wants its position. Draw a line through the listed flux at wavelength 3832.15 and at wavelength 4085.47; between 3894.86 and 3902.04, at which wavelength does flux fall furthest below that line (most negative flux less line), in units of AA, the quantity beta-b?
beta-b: 3895.31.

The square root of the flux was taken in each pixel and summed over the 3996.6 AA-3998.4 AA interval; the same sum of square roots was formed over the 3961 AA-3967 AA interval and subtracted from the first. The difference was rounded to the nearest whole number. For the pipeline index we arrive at -15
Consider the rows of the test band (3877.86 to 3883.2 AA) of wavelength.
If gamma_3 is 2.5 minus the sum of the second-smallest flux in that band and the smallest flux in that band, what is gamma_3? -13.6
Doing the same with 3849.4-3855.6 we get -12.7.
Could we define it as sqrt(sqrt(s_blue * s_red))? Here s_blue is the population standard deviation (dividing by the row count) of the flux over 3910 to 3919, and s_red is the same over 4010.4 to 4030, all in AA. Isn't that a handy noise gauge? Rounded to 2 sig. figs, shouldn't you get 0.65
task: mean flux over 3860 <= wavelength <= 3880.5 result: 14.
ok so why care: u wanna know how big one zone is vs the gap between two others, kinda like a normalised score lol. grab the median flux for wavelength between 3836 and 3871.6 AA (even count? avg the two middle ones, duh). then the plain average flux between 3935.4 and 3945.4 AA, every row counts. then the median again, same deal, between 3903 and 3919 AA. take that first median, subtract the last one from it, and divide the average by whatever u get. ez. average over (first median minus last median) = -18.3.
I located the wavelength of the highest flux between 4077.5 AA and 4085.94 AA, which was 4077.95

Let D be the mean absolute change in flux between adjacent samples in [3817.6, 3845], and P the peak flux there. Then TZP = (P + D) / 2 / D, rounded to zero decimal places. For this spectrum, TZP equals 22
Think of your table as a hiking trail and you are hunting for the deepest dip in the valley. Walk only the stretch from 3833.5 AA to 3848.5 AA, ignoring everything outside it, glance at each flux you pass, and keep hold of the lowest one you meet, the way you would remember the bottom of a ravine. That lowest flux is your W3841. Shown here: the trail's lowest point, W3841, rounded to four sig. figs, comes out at 5.669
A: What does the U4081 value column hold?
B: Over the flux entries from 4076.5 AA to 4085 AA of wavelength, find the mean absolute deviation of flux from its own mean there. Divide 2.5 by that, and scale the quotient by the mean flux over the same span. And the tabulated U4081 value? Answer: 72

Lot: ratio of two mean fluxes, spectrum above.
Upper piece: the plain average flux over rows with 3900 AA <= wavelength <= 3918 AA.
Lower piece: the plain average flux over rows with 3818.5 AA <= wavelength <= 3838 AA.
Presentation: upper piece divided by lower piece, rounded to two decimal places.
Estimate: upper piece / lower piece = 1.30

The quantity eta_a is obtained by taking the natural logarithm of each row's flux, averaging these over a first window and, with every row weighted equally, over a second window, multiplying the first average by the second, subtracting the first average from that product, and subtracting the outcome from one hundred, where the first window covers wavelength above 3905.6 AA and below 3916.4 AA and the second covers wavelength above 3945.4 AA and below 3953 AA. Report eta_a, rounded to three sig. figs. 97.6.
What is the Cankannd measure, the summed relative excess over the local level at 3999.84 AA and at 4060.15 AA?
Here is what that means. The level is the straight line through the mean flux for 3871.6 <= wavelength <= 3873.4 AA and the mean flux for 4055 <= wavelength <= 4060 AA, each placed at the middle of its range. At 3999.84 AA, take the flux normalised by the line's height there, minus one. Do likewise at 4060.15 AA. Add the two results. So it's -0.1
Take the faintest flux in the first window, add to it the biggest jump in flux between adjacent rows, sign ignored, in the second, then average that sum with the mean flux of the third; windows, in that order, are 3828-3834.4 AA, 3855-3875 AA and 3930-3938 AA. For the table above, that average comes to 6.5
